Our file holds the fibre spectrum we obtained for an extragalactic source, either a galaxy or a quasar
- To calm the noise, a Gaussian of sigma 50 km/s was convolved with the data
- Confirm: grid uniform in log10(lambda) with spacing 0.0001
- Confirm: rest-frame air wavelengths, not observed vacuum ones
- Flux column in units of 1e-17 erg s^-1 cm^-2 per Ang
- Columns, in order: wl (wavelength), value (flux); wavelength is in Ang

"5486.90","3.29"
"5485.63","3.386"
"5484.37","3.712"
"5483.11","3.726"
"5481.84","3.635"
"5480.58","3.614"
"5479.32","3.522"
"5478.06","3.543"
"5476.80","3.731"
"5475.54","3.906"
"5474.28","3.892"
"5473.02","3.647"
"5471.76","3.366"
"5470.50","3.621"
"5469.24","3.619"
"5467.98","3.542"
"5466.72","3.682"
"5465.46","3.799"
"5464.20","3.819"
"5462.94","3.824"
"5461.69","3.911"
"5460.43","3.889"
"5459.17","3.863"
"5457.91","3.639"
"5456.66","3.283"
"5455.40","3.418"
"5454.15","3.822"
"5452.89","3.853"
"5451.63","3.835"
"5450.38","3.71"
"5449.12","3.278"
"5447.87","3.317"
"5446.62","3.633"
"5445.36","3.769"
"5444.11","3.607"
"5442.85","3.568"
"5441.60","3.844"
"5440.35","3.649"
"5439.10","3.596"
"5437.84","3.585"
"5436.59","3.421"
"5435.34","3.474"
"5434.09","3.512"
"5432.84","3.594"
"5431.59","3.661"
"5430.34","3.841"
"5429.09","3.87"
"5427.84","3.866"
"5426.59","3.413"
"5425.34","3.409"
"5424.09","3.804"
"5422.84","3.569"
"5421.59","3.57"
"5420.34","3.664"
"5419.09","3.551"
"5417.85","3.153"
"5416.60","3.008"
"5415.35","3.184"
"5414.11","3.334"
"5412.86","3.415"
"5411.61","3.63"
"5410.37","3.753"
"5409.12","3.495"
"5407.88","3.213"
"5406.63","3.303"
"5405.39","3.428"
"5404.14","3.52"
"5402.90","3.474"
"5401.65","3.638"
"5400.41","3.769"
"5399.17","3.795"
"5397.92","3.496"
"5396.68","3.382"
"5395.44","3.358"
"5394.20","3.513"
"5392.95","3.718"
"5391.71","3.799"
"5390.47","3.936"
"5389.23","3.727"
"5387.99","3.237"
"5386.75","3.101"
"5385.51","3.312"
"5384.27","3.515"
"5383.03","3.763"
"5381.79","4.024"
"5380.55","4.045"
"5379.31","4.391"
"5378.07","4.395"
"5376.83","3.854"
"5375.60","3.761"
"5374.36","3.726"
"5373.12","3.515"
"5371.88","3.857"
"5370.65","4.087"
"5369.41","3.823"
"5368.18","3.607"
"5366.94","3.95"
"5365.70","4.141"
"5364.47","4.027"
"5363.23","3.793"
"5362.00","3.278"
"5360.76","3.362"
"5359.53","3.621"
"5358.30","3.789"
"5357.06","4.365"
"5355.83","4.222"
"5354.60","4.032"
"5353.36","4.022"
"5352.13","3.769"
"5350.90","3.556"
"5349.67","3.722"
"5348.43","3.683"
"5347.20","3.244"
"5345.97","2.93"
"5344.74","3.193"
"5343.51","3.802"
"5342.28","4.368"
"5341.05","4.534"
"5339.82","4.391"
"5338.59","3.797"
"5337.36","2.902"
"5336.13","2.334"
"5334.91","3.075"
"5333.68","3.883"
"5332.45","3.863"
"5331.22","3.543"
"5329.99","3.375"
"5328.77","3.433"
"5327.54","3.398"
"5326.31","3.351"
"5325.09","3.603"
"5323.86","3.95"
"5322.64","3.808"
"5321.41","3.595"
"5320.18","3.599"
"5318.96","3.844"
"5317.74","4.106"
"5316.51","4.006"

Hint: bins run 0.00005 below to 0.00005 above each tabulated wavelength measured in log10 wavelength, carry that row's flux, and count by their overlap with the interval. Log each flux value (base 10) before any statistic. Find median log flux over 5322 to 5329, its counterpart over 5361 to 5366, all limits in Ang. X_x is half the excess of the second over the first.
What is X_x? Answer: 0.02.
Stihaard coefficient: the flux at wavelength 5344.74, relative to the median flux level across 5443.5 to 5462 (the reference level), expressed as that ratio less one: -0.139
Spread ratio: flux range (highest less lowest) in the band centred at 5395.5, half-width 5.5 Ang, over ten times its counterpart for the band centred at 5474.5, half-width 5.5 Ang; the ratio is 0.11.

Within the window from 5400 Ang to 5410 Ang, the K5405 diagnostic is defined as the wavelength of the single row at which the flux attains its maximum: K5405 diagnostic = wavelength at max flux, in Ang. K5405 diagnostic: 5400.41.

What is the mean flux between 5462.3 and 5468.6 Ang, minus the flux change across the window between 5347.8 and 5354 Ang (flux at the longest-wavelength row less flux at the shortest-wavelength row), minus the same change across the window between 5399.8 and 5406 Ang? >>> 3.74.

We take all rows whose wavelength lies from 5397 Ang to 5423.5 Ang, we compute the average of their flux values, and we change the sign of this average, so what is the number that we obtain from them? -3.47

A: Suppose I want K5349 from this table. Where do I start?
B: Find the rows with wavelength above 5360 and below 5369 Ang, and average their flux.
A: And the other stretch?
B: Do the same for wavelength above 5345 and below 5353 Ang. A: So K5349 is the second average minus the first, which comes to -0.25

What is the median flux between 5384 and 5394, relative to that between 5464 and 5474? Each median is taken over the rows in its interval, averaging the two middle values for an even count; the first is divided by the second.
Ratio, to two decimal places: 1.00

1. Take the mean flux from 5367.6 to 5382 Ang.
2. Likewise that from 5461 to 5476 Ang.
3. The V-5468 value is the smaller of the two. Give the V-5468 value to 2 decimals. 3.72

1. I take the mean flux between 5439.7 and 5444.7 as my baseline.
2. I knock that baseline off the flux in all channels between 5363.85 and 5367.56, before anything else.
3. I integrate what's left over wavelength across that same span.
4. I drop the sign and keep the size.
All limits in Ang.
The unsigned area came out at 1.4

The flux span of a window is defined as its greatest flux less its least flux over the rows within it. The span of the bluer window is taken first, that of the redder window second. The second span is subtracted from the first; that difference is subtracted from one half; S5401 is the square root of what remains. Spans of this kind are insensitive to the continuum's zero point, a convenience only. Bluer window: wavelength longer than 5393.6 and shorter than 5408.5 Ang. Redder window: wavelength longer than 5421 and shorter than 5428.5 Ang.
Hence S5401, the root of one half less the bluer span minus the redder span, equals 0.61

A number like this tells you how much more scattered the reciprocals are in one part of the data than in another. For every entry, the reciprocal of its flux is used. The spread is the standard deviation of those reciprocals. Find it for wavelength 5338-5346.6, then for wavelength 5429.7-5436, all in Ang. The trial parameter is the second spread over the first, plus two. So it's 2.23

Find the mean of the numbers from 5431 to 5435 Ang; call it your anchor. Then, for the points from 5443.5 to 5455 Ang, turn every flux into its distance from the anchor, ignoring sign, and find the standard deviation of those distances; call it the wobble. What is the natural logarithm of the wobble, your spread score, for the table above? -2.3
